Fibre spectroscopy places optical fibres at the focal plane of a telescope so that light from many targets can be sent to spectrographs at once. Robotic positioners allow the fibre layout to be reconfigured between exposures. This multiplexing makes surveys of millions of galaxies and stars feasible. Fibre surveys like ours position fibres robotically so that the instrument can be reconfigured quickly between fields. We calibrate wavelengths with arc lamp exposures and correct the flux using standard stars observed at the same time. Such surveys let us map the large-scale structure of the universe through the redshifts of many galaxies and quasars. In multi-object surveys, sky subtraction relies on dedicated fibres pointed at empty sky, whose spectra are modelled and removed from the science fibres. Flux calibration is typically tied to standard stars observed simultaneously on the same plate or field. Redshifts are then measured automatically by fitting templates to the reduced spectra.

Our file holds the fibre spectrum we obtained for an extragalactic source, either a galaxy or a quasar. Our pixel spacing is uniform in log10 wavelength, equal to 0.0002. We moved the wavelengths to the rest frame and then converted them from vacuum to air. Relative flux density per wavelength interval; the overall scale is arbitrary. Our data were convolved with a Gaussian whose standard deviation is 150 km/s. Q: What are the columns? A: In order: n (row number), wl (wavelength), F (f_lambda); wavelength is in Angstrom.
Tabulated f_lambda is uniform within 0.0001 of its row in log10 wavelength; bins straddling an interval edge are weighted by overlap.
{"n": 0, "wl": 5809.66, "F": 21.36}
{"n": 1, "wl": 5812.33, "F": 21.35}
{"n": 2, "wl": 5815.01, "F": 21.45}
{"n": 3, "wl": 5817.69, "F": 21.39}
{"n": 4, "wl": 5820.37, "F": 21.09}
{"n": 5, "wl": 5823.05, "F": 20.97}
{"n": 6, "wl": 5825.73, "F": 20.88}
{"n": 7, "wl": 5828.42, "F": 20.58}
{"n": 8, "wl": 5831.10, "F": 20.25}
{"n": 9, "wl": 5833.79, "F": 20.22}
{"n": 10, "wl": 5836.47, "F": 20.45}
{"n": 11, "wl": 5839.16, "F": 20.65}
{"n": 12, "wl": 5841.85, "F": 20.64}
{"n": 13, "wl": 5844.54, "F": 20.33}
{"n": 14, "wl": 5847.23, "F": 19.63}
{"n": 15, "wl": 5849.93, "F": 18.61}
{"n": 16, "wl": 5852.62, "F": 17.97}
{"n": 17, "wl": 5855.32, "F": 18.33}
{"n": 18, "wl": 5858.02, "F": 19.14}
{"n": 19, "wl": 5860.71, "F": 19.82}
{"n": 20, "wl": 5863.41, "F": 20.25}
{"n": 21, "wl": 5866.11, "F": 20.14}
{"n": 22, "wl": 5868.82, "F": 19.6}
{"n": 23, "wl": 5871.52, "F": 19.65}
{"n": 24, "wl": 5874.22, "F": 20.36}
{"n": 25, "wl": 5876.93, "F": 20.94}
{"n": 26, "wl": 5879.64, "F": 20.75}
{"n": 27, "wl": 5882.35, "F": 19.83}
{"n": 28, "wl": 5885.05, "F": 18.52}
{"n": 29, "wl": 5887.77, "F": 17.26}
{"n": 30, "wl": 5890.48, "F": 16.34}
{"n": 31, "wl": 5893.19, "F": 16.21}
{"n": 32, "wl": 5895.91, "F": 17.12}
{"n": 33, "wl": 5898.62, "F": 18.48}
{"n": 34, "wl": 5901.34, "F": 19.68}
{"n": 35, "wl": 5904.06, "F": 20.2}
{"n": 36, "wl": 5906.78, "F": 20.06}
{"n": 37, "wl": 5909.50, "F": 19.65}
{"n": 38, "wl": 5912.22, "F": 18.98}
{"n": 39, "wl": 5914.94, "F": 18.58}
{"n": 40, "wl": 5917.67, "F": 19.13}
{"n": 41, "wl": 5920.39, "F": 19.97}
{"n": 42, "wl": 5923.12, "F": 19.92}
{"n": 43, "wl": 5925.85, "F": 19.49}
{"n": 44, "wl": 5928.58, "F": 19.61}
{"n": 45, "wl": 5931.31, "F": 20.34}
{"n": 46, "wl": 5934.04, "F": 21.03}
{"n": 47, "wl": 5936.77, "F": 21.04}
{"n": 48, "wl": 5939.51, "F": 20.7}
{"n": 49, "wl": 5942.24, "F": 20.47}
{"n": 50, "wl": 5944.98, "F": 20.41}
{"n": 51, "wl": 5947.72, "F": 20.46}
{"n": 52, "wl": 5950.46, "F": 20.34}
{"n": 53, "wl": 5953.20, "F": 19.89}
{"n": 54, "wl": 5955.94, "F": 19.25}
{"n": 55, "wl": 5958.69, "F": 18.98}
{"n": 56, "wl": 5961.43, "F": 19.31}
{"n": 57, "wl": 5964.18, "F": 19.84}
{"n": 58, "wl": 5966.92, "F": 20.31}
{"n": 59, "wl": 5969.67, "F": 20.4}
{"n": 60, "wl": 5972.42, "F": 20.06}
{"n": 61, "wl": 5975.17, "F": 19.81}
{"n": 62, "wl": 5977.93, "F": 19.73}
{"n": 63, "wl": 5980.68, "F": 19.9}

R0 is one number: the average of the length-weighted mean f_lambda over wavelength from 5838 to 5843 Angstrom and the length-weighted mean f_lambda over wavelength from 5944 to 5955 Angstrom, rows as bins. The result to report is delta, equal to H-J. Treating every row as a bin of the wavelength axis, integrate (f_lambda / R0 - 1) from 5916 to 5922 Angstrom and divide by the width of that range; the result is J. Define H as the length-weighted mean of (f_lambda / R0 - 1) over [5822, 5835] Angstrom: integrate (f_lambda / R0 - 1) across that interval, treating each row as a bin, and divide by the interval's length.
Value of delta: 0.05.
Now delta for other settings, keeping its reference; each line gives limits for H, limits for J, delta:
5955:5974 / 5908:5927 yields 0.02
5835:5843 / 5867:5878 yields 0.02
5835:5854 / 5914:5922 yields 0.02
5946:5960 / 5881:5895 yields 0.11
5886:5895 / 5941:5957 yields -0.17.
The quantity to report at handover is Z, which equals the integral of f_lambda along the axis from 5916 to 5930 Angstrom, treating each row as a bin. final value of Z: 274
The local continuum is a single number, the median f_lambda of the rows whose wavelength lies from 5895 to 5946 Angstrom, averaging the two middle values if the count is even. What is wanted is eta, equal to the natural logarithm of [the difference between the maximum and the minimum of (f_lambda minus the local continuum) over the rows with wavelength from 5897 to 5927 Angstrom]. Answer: 0.54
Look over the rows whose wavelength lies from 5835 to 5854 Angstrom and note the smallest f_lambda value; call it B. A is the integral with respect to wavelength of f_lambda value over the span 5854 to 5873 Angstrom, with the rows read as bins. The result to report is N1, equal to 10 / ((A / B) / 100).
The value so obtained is 48.3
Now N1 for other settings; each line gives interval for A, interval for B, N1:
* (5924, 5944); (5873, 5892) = 40.1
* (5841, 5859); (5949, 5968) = 54.9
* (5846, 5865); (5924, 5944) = 53.7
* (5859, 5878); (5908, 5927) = 48.7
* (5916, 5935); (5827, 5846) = 53.5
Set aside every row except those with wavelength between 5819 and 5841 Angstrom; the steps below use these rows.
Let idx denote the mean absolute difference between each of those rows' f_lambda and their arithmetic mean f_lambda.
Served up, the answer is 0.3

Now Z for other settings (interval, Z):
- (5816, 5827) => 232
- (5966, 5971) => 102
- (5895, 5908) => 249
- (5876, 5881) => 104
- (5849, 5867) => 345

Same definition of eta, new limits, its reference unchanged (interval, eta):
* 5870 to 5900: 1.55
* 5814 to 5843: 0.21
